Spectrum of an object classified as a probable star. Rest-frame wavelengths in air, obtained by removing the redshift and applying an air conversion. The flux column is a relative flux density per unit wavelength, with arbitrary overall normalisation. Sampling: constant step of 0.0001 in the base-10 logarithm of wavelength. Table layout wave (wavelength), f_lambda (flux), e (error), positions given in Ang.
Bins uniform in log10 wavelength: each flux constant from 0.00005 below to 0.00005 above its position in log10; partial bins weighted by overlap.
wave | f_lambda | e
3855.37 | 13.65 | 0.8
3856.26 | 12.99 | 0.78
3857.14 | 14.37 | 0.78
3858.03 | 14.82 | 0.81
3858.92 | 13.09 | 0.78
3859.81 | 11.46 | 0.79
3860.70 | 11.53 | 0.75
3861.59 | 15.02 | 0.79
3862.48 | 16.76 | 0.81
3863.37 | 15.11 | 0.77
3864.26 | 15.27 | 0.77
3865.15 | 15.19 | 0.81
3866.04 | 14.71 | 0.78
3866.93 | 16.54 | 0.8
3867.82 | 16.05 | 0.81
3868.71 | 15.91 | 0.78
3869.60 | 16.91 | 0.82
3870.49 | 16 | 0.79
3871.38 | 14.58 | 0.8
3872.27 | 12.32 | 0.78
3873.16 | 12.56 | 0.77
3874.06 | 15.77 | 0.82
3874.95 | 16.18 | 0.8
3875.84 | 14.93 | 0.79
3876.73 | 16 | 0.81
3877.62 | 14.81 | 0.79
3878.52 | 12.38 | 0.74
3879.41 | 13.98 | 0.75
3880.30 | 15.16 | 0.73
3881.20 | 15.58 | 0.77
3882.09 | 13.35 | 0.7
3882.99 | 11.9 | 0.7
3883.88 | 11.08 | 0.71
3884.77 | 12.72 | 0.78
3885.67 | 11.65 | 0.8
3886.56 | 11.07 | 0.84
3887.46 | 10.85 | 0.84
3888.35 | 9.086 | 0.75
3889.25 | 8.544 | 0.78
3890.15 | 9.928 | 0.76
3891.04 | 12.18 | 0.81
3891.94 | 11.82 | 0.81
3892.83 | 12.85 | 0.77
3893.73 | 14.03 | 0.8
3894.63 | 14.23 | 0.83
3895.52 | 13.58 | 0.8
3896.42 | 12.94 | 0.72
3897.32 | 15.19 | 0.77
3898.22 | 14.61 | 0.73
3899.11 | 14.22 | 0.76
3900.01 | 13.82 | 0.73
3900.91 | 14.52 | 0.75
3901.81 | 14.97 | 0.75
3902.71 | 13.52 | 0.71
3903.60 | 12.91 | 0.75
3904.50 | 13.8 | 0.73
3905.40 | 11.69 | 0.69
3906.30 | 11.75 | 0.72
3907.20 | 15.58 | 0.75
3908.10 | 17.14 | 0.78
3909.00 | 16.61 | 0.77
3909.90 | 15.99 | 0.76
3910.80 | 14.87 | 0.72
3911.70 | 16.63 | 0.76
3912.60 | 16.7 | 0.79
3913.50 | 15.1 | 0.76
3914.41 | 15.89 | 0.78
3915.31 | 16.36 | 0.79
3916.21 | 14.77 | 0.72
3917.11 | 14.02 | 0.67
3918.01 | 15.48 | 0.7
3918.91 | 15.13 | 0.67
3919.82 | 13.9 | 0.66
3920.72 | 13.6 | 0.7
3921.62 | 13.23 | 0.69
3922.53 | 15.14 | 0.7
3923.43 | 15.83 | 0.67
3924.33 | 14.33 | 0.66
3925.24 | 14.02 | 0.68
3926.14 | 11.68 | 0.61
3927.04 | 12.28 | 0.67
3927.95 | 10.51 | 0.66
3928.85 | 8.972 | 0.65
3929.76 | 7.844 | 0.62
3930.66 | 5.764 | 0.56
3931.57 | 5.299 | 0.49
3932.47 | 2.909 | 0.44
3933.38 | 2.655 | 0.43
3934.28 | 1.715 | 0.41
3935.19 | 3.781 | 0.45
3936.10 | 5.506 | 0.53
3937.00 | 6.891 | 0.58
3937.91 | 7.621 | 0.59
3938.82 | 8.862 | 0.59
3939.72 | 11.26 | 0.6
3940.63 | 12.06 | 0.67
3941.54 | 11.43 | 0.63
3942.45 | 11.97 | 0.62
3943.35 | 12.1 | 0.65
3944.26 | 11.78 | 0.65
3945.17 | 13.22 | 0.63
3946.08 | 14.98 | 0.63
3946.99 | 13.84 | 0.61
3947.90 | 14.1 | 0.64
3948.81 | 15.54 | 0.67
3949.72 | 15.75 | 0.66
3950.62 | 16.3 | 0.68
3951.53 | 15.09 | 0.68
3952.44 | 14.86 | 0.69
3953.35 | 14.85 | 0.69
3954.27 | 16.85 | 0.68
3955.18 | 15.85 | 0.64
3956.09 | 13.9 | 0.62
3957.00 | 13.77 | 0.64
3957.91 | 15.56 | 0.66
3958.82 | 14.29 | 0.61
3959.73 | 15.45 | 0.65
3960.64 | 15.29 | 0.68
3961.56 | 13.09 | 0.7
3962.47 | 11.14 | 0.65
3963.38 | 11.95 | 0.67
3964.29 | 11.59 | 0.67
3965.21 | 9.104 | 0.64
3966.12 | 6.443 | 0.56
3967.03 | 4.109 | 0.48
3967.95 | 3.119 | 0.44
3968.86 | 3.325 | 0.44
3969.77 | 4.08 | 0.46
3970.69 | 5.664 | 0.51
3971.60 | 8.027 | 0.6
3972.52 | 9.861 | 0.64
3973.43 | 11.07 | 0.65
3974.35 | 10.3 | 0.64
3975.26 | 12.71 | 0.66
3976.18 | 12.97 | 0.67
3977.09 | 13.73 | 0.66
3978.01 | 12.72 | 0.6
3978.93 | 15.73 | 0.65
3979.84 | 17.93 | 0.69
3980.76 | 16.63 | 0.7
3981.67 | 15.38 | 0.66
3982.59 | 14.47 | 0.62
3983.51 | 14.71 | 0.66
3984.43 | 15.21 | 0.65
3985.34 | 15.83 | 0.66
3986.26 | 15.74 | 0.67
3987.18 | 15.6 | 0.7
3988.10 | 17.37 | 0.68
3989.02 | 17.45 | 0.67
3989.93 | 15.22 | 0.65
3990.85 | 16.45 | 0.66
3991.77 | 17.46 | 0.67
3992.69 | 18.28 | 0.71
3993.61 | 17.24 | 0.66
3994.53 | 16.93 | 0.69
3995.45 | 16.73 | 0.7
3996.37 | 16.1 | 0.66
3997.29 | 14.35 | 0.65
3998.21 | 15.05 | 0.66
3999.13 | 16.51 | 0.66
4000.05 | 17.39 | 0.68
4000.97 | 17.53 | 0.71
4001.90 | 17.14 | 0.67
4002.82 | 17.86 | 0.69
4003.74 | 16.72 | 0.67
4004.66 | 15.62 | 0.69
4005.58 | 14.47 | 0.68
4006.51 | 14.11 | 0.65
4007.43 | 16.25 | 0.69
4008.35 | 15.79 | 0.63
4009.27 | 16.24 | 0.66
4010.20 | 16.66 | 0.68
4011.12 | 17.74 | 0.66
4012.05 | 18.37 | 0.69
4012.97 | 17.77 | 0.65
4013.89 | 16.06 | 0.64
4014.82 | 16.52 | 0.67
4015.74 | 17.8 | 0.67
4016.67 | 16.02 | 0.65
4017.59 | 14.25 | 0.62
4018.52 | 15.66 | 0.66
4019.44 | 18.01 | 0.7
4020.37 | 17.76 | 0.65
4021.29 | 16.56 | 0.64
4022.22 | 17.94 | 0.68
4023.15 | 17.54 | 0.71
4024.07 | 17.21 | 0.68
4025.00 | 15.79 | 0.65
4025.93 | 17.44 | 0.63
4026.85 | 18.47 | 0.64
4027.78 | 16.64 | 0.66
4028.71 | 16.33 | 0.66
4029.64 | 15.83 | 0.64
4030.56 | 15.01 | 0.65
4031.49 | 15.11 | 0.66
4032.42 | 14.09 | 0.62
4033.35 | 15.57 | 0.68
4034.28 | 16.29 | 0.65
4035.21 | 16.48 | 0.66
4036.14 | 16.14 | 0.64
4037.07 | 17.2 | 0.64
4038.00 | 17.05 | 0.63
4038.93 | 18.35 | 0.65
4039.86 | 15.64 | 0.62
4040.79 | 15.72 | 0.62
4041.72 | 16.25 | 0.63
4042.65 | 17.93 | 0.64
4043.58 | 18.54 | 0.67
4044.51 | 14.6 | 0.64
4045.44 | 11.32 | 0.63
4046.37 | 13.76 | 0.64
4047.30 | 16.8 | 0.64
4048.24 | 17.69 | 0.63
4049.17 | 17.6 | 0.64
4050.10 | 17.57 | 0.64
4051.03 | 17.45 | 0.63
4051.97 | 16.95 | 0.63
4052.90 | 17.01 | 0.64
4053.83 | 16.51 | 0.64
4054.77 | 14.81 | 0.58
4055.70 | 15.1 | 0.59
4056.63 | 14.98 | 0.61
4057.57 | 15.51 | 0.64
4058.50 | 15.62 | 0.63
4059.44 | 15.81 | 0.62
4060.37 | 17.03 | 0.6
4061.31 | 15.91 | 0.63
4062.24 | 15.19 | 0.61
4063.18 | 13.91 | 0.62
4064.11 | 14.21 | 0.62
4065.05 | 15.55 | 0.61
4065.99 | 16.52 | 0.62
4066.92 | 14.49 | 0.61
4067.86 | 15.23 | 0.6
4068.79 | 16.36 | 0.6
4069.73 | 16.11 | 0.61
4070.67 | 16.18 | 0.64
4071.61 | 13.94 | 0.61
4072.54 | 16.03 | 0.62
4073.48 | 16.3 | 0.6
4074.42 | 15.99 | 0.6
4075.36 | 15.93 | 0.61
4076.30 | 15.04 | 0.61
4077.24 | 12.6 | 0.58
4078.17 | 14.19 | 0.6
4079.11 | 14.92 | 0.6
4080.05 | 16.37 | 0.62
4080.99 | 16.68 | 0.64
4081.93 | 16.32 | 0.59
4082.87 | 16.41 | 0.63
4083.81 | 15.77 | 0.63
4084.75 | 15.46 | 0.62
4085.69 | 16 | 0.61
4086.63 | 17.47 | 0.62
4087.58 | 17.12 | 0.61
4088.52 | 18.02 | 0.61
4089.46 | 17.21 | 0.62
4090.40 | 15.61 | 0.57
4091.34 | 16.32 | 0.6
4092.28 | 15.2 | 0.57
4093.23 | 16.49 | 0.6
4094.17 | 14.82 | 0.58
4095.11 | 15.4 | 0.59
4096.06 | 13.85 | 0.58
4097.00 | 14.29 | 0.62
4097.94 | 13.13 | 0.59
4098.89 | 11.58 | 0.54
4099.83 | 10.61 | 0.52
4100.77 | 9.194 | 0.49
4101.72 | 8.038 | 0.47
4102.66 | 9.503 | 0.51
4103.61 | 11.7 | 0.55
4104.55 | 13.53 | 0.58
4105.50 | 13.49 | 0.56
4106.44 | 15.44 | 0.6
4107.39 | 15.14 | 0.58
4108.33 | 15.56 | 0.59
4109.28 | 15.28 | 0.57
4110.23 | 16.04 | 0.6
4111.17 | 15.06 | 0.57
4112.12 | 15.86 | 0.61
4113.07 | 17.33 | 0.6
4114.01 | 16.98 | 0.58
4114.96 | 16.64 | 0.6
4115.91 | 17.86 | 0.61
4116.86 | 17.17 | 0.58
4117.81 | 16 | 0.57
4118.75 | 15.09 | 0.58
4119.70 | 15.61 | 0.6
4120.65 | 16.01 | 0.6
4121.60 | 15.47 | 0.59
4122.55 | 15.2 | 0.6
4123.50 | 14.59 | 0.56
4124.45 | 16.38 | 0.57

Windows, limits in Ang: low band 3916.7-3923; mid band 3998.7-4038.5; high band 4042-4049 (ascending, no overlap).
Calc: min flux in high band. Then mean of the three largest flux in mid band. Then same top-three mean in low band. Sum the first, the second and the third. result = 44.9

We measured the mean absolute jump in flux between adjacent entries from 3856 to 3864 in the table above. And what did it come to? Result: 1.5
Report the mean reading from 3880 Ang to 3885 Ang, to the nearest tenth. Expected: 13.3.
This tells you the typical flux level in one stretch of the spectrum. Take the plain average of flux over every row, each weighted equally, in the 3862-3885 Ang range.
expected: 14.7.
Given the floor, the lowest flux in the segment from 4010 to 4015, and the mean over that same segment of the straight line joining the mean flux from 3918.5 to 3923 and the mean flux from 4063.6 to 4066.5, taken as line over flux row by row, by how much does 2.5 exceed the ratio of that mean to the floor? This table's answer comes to 2.45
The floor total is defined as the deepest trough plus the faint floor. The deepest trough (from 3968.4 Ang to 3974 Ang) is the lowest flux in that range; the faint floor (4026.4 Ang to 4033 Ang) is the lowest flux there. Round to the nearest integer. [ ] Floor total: 17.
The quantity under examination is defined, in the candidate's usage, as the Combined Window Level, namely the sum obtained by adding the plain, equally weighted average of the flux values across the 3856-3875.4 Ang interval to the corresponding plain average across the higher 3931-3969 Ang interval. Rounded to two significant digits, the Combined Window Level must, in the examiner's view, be 26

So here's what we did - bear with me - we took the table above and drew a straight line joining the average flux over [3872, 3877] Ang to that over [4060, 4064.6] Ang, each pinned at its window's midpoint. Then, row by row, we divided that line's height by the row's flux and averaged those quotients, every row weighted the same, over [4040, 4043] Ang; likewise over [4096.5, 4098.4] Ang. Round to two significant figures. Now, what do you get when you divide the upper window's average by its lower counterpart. 1.2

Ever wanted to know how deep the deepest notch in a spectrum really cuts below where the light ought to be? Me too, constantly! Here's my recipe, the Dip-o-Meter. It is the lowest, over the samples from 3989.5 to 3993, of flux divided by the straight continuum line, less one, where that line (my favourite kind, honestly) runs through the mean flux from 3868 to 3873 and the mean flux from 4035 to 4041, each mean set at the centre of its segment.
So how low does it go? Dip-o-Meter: -0.062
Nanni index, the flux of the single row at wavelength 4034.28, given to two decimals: 16.29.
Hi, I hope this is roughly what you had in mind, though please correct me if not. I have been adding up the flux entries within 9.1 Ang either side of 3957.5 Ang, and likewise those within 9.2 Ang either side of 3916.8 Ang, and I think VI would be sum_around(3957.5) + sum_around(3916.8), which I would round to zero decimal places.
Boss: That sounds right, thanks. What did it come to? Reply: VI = 581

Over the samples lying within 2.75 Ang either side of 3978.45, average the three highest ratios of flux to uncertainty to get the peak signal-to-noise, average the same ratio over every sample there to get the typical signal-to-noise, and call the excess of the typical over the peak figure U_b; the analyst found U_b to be -2.1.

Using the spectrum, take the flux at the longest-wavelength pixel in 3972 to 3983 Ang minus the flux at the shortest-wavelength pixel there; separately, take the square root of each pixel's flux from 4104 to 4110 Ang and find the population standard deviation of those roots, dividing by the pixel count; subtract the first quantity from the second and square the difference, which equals 20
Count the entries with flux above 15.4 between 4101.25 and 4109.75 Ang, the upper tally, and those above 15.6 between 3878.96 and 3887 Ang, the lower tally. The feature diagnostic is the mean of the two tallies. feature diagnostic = 1.0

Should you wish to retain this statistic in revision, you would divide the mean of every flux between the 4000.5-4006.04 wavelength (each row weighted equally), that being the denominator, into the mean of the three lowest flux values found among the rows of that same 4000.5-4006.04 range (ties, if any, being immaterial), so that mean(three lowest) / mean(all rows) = 0.94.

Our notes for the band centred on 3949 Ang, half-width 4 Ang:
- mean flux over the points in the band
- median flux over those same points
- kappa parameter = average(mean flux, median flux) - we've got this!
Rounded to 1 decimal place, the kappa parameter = 14.9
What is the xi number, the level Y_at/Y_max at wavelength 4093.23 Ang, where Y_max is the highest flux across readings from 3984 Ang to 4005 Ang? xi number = 0.90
